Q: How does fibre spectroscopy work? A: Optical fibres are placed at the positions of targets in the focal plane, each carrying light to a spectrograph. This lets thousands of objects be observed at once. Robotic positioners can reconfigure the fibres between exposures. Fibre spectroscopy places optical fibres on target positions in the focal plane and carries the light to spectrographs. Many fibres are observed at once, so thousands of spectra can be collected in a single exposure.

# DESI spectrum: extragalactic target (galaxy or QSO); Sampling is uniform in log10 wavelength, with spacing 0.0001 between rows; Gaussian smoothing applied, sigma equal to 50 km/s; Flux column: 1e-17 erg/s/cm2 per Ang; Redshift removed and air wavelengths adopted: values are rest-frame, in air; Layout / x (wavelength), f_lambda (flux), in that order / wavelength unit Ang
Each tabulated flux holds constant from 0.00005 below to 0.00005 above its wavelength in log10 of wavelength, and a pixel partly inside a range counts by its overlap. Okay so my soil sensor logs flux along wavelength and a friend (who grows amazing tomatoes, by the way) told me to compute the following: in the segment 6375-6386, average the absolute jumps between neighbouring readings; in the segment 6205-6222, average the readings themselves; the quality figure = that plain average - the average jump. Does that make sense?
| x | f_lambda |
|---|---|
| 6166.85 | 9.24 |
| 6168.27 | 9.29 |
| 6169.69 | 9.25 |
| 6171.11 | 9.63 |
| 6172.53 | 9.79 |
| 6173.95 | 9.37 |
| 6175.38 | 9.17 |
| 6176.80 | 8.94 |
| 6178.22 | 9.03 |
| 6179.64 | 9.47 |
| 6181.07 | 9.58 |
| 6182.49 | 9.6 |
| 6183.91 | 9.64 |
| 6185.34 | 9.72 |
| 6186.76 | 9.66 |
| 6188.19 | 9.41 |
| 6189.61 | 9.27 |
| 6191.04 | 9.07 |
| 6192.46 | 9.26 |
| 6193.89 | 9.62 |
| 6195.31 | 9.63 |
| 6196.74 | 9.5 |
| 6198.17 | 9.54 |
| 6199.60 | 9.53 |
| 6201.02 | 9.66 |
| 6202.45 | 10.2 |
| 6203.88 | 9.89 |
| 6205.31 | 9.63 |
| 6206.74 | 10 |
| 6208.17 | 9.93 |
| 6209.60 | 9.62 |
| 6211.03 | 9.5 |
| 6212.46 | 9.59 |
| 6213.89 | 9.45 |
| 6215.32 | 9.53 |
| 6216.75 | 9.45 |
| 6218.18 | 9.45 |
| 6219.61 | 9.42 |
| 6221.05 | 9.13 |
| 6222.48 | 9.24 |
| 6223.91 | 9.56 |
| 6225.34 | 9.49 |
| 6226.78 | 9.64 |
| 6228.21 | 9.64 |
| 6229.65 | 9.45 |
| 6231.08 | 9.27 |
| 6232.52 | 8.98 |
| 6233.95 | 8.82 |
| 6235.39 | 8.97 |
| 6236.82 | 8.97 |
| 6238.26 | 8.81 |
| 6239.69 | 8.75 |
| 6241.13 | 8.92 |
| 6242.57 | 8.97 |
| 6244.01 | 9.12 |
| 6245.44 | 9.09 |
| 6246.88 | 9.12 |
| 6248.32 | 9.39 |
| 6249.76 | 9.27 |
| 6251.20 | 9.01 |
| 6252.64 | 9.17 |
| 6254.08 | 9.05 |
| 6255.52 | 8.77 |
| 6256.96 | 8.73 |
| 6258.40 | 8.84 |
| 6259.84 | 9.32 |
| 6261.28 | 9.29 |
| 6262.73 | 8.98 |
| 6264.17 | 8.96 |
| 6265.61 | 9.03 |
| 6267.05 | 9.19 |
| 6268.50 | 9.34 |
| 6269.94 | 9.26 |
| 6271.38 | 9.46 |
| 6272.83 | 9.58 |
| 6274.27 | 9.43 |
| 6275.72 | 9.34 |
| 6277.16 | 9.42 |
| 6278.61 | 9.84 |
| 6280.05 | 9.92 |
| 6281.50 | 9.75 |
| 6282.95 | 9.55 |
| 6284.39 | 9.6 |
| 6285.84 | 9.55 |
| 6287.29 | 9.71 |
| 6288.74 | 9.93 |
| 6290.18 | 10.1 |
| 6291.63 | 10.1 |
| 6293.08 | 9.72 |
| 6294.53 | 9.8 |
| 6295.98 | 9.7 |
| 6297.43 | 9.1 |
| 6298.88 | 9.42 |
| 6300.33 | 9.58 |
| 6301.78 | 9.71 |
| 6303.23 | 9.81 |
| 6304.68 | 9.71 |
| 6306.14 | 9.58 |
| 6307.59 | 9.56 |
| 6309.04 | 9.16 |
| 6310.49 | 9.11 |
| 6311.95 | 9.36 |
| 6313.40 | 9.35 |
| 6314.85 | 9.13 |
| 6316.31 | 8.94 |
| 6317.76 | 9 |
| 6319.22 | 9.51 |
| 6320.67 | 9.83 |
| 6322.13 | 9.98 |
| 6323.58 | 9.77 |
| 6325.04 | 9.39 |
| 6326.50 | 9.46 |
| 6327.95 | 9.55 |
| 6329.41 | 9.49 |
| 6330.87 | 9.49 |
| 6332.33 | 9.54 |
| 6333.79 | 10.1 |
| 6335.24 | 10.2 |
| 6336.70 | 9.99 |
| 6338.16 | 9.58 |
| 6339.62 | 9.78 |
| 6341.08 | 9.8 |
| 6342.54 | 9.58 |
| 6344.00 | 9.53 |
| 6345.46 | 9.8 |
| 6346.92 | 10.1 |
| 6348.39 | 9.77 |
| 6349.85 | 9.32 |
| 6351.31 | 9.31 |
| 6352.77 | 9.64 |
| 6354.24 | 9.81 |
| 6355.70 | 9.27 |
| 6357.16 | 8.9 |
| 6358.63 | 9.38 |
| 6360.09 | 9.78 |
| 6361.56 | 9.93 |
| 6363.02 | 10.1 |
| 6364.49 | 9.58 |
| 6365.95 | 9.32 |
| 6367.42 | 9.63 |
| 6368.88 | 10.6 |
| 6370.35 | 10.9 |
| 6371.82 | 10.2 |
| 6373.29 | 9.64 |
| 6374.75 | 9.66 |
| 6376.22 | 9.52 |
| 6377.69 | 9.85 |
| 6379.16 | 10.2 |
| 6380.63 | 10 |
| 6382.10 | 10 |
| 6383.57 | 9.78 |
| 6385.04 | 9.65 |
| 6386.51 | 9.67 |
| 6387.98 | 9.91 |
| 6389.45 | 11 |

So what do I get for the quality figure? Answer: 9.35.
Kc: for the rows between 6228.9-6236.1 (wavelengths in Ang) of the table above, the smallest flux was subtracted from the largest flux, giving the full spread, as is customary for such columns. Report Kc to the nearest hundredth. 0.63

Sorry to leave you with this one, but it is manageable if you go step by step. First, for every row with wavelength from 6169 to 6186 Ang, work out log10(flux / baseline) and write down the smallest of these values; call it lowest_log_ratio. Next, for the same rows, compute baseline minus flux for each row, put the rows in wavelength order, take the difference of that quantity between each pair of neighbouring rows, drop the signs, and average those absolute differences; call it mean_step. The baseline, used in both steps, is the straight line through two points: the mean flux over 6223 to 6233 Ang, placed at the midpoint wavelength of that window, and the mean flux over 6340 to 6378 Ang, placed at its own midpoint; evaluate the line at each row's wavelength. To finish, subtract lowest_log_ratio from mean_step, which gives 0.21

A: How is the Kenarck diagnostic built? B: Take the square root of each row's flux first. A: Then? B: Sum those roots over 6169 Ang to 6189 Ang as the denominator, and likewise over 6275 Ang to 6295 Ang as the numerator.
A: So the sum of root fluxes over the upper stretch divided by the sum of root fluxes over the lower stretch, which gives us 1.02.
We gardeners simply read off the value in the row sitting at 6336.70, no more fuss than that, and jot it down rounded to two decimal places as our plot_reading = 9.99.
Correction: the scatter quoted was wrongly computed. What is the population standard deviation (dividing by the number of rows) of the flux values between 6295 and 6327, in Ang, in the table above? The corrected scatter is 0.29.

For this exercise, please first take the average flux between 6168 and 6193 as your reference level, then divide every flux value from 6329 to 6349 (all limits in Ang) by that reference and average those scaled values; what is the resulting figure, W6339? 1.04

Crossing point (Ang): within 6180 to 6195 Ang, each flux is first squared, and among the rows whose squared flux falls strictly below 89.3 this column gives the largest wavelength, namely 6192.46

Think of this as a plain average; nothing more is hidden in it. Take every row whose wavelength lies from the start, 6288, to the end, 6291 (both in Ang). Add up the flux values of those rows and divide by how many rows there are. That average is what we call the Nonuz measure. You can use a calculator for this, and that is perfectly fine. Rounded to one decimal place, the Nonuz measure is 10.0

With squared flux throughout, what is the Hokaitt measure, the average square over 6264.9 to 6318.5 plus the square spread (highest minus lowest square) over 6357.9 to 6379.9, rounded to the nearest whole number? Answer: 122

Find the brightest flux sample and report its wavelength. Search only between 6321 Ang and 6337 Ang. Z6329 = 6335.24 Ang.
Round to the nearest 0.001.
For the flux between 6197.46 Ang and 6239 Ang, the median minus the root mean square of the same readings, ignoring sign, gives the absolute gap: 0.034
